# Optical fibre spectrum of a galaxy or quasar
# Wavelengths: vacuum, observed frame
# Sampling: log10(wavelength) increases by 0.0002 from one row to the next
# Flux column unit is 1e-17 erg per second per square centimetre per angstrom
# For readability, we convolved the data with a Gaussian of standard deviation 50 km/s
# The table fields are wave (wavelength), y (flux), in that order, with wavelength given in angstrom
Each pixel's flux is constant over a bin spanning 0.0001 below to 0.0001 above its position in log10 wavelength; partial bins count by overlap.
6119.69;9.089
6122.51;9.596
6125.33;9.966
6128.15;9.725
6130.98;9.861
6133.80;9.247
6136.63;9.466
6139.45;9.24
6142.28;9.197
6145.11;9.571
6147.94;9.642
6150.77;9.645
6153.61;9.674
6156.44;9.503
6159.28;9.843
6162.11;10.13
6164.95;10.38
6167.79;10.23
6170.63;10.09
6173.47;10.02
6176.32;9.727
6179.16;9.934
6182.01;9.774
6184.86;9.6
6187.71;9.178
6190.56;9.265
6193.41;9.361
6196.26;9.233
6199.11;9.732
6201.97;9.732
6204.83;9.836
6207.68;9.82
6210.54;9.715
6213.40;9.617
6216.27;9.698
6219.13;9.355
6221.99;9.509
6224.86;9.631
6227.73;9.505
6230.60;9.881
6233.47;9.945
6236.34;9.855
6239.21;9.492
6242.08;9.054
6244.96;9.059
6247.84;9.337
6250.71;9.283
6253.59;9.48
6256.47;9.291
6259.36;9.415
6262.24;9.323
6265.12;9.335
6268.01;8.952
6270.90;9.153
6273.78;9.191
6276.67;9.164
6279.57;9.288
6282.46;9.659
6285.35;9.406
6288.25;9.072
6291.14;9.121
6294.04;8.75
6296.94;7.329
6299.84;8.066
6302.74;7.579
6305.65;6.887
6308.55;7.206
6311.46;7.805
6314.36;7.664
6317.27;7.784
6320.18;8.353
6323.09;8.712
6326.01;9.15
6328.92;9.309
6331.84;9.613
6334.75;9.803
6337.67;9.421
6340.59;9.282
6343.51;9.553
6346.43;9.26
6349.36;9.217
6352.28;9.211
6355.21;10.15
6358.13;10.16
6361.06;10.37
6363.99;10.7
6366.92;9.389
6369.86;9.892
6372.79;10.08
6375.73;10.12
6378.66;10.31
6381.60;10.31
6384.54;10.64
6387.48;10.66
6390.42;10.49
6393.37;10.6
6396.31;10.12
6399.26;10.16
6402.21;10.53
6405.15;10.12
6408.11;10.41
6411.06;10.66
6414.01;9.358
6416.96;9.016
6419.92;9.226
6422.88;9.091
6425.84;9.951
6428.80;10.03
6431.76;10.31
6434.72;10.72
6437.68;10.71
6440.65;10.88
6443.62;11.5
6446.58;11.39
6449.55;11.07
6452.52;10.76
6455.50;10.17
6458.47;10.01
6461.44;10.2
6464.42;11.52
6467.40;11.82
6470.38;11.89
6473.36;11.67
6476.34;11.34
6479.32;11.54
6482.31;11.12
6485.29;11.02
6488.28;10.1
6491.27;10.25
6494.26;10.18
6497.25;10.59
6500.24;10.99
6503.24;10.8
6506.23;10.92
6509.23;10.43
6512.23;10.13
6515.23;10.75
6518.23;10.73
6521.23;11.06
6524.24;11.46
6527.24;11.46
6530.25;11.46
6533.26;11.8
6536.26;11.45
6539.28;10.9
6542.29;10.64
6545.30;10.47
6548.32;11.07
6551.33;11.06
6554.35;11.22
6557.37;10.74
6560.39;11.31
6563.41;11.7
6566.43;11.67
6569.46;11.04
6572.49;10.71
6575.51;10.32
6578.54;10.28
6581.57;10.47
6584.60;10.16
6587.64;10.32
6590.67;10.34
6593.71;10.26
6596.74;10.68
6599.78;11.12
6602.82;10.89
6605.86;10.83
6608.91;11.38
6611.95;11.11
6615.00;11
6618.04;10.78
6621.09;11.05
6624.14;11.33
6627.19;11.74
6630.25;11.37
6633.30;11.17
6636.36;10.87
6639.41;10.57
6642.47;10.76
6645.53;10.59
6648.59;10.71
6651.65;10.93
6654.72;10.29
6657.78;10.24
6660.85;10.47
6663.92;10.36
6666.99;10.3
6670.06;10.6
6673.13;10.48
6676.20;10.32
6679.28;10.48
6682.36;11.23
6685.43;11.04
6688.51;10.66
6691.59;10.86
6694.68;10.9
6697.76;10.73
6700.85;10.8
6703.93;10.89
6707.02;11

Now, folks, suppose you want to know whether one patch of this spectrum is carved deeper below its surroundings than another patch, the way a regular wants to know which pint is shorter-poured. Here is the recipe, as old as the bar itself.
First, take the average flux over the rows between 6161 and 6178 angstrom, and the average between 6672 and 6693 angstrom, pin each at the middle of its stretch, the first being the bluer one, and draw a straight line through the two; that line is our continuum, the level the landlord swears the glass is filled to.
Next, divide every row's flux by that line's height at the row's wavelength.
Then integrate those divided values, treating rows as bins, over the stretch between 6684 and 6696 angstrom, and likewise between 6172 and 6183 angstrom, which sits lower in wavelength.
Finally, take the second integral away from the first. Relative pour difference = 1.4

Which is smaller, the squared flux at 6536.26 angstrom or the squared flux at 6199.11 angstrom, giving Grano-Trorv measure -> 95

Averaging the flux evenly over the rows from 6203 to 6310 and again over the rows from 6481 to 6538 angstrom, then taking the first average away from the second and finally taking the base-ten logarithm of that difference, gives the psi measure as 0.24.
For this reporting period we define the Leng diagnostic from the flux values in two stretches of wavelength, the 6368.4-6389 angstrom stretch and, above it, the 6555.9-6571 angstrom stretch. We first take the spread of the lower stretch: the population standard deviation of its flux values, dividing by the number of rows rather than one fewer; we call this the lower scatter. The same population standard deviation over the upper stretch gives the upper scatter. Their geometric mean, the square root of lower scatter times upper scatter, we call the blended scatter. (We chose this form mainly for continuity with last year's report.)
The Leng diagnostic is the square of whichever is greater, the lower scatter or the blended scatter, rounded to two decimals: 0.10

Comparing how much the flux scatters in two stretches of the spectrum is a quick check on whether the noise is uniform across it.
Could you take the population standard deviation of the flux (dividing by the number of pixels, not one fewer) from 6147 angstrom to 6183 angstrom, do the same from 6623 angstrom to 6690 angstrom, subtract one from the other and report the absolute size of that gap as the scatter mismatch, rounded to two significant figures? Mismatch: 0.15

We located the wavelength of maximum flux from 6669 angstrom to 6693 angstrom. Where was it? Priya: 6682.36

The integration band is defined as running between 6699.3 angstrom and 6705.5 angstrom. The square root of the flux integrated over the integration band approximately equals 8.2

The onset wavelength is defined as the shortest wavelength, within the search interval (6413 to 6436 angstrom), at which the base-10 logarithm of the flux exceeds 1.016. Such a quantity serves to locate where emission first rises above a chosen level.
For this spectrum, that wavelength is 6434.72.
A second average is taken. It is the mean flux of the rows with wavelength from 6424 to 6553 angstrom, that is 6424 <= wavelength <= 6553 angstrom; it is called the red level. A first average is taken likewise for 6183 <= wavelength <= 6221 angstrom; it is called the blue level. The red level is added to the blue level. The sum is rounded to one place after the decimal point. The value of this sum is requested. 20.4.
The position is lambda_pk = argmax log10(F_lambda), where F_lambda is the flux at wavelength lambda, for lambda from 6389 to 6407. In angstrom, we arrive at 6393.37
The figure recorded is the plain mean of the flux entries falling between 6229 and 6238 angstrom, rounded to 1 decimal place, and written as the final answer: 9.9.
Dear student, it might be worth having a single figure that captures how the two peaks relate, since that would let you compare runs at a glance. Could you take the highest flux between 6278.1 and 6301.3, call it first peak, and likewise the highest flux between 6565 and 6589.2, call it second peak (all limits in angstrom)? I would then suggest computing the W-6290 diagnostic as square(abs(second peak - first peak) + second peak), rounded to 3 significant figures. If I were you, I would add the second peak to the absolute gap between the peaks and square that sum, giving 187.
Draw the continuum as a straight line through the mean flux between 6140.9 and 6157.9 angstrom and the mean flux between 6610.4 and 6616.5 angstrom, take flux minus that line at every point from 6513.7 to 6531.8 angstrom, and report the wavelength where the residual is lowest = 6518.23 angstrom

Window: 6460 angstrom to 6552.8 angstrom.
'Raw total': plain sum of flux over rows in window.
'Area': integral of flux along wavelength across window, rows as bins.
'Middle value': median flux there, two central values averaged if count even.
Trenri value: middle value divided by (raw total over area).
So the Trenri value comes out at 33.0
